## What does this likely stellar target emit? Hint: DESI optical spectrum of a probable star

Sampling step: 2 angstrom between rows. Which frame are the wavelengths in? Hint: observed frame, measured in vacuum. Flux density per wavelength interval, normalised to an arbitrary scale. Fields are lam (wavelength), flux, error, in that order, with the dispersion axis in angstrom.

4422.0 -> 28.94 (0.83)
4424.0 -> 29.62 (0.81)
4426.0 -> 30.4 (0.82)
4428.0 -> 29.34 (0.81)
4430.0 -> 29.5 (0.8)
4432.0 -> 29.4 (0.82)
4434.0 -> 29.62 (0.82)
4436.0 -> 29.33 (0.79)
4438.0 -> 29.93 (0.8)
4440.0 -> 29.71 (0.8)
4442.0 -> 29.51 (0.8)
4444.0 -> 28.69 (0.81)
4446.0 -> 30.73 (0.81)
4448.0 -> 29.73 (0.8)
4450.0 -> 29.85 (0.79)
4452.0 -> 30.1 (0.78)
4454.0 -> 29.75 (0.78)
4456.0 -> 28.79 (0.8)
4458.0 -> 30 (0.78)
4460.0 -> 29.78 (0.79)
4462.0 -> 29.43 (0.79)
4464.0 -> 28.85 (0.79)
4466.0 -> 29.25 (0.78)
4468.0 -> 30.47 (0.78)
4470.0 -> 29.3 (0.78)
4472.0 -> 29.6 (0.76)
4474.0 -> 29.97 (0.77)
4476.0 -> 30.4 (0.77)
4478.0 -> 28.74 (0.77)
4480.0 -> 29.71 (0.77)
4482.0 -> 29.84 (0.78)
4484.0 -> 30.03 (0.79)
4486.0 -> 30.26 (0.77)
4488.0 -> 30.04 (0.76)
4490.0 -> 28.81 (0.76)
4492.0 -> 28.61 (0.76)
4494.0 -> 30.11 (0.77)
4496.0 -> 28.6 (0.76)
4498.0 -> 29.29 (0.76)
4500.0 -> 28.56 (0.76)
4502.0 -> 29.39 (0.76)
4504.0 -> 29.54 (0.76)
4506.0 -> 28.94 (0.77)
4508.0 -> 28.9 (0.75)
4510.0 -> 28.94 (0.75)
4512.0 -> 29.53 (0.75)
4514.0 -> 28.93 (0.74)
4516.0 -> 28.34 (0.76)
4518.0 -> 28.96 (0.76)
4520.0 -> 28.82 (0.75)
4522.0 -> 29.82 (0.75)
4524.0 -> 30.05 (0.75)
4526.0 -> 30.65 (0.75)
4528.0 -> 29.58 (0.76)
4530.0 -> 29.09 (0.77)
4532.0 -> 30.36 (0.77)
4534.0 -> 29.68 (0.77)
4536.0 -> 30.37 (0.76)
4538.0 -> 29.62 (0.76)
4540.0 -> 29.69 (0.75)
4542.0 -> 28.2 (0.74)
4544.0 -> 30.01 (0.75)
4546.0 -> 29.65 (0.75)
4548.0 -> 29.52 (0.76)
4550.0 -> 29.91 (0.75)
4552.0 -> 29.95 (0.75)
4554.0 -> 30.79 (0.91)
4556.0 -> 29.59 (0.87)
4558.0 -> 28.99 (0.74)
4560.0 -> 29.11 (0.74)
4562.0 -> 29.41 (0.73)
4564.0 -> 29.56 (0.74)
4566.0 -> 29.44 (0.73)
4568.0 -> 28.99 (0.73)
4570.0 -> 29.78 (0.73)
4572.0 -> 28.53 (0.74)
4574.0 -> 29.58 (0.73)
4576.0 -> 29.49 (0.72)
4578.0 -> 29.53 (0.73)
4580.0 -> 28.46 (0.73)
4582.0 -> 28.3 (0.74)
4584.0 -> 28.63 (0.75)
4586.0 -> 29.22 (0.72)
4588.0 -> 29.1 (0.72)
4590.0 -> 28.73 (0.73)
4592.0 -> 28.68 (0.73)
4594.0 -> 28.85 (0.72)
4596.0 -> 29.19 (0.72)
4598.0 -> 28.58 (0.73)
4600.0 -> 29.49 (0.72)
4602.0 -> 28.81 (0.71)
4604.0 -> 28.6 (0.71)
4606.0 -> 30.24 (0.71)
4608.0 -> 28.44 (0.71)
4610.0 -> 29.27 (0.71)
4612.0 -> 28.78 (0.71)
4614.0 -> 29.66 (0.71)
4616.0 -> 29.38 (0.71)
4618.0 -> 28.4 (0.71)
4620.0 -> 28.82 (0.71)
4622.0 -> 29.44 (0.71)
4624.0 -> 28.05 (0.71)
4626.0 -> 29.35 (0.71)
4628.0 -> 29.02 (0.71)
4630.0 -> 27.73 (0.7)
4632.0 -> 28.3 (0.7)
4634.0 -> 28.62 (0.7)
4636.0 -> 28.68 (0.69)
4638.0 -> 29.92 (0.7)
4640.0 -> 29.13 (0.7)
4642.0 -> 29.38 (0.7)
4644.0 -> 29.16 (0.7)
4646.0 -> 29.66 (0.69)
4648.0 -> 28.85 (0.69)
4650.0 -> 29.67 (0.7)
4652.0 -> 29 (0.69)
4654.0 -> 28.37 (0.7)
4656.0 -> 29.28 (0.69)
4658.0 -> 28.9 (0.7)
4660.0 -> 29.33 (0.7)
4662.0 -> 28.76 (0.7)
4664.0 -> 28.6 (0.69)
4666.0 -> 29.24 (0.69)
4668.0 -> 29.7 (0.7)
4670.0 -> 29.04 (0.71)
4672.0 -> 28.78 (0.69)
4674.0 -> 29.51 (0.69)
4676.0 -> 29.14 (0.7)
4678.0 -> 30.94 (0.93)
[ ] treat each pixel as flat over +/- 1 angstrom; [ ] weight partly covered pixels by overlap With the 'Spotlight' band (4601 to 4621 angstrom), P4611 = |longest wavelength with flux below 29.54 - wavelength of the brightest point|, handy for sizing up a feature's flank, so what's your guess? 14 angstrom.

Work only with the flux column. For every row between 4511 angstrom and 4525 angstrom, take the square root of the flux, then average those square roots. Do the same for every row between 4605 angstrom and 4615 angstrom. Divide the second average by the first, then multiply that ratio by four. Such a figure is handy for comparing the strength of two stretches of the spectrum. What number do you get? 4.00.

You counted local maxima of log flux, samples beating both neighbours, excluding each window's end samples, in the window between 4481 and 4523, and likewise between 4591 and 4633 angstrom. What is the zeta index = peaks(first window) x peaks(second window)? 42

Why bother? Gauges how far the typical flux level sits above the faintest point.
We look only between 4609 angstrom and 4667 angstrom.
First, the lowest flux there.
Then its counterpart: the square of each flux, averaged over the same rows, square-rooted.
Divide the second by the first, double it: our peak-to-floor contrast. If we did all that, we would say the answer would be 2.09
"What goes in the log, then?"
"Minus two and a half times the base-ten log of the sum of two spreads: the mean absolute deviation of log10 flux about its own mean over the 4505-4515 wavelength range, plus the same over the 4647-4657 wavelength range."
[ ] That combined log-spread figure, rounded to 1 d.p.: 5.2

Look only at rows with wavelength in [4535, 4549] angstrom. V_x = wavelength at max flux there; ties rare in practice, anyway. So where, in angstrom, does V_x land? 4536.0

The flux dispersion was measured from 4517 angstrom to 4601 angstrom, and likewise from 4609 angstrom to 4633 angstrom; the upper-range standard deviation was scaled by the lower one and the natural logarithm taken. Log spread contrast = 0.0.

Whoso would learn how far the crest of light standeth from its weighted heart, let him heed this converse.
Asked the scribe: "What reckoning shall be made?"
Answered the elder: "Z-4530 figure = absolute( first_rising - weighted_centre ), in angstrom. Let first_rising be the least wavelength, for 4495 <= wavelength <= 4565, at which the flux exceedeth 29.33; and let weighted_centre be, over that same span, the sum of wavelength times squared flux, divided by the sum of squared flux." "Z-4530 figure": 28.3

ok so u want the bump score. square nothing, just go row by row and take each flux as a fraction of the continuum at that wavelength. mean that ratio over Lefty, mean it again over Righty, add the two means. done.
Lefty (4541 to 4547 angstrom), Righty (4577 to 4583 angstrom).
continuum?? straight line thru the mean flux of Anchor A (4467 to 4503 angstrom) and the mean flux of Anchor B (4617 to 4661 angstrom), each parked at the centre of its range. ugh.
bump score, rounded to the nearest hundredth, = 1.98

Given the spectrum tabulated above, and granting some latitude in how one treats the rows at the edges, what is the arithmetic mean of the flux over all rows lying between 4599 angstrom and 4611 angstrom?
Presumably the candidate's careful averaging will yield 29.1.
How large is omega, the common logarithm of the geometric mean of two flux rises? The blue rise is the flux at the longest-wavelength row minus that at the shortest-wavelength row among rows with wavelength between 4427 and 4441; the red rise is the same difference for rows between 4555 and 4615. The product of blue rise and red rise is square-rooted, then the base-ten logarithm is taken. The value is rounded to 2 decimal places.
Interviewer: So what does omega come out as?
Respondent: -0.79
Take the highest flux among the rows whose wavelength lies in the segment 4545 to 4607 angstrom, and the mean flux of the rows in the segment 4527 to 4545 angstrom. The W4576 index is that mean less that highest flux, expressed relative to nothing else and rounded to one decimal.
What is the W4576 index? -1.2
